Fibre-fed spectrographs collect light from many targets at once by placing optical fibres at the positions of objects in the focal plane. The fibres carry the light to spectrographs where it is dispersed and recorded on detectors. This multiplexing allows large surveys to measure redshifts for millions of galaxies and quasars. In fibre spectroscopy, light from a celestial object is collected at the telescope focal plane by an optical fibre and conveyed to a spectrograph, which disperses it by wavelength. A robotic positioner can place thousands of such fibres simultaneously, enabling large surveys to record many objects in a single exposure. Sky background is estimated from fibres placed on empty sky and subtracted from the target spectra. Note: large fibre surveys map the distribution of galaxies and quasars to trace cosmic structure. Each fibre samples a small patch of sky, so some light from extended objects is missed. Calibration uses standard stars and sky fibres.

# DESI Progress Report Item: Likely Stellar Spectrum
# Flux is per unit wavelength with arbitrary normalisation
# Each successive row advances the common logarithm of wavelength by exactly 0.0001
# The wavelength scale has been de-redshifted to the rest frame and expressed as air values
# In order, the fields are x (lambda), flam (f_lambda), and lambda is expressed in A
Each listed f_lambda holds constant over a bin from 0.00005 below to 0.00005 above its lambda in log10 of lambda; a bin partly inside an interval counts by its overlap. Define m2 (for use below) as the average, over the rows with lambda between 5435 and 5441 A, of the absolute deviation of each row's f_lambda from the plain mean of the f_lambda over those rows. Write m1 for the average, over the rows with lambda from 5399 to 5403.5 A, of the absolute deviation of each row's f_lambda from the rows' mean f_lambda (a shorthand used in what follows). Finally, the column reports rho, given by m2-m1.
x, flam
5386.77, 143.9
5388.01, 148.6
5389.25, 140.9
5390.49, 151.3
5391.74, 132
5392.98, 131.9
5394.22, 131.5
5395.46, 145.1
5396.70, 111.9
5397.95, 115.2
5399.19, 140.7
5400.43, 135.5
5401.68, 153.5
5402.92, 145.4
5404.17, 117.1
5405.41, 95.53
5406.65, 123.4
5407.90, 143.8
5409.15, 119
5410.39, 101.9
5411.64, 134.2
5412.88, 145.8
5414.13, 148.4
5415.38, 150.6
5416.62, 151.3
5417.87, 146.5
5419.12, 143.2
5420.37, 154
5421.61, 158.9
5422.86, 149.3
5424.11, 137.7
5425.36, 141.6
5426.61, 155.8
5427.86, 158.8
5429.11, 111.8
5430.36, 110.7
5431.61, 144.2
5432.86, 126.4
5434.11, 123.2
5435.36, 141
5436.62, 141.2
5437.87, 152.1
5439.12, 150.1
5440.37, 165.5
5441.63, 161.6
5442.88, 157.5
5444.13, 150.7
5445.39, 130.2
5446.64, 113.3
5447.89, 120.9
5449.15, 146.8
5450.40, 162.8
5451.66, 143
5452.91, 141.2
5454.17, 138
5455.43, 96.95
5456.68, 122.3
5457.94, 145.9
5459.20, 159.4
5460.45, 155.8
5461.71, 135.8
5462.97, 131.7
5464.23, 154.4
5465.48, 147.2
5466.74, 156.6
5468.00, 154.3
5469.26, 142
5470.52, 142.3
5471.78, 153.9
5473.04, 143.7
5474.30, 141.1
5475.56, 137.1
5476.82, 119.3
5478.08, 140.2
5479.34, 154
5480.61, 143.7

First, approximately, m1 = 6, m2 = 7.1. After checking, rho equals 1.4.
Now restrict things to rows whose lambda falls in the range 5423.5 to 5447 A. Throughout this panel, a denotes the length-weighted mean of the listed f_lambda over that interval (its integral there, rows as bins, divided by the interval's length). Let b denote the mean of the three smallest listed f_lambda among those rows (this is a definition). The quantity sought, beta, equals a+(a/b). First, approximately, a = 141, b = 112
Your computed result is 142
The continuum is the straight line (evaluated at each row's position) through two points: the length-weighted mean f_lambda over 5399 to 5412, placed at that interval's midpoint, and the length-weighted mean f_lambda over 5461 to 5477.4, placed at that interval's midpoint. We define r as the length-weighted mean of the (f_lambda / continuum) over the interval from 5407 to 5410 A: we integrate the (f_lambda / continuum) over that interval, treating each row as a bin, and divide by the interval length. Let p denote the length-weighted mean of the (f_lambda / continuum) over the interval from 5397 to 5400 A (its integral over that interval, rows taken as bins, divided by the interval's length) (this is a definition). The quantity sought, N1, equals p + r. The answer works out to 2.01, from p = 1.01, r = 1.00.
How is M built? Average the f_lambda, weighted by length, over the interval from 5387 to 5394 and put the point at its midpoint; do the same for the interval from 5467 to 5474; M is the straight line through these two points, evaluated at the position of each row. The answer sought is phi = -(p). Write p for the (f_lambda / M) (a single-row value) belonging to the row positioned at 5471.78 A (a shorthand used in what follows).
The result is -1.04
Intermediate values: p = 1.04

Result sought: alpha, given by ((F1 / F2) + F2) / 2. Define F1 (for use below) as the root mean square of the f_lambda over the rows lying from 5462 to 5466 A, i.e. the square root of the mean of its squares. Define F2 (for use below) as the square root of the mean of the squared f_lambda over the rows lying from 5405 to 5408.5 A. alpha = 62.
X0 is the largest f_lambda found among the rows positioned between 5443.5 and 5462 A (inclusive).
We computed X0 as 162.8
